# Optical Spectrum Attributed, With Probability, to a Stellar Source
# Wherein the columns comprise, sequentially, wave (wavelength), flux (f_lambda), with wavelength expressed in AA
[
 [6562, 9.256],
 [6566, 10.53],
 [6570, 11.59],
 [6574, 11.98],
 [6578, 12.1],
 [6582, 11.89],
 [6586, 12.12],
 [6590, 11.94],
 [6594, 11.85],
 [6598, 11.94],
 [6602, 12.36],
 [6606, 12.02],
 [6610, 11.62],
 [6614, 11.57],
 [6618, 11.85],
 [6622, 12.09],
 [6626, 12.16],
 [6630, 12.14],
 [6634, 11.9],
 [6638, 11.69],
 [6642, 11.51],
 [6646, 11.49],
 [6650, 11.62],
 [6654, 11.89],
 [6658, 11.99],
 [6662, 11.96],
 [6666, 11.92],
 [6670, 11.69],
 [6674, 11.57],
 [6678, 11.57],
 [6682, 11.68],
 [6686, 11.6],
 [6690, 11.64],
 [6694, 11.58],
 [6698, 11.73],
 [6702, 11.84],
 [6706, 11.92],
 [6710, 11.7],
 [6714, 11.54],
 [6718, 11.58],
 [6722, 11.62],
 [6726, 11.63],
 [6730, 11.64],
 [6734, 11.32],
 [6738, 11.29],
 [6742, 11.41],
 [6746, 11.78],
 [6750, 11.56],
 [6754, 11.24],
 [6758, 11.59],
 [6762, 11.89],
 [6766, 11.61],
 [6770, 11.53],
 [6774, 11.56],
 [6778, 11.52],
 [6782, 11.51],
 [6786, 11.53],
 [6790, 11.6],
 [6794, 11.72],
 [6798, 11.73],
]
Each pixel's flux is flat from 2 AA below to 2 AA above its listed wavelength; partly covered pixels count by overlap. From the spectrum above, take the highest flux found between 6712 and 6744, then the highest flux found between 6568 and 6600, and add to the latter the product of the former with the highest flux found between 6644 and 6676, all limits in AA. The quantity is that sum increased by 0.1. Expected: 151.8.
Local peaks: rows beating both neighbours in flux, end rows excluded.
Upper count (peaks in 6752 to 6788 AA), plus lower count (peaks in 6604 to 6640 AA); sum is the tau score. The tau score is 3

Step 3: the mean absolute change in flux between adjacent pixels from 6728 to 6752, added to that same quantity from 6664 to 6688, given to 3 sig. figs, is 0.320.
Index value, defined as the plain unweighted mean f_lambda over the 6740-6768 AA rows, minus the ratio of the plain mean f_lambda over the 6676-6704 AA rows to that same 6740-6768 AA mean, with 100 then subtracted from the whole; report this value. -89.4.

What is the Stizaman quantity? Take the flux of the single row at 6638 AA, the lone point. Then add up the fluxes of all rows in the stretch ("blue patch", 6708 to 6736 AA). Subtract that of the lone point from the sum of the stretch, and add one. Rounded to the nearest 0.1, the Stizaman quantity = 70.3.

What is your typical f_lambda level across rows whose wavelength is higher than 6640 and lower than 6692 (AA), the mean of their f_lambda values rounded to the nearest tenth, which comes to 11.7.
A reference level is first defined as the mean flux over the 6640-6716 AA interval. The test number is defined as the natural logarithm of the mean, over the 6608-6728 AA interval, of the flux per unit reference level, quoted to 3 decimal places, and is 0.003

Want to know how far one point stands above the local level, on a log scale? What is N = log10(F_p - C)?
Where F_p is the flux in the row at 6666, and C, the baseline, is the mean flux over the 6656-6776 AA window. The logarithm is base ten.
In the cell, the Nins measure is -0.55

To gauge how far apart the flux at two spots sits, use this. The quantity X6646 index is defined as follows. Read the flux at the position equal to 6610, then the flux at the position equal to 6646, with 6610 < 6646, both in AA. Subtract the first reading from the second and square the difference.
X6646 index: 0.017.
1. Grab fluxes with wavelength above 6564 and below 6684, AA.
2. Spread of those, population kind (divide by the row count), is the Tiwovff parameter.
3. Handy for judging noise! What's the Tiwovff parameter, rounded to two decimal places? 0.32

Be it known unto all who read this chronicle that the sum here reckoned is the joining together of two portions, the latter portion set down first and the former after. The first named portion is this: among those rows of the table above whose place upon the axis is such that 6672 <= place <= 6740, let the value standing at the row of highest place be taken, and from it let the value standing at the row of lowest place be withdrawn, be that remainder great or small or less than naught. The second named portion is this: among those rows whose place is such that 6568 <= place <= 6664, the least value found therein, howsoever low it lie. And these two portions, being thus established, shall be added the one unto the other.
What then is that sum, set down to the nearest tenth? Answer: 11.2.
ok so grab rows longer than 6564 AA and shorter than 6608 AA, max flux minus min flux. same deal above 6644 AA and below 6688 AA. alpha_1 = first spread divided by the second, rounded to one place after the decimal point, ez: 3.7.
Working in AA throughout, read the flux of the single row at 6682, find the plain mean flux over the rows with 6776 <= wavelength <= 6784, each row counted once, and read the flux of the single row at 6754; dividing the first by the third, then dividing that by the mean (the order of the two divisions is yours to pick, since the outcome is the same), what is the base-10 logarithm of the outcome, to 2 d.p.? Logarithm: -1.04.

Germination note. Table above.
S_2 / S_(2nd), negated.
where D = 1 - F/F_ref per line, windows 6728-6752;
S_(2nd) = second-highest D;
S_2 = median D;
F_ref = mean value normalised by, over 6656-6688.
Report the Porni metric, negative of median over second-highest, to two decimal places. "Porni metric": -0.61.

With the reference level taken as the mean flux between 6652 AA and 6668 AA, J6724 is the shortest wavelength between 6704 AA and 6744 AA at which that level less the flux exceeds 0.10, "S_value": 6710 AA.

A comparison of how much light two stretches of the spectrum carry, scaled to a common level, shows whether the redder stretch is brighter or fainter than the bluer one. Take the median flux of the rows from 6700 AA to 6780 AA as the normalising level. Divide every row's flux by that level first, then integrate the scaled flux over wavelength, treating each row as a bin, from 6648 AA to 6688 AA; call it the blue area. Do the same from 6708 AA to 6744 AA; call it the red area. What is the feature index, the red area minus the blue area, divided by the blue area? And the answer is -0.1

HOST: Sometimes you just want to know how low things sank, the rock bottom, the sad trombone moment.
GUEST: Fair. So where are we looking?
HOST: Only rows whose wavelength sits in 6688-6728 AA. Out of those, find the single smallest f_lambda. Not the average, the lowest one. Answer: 11.54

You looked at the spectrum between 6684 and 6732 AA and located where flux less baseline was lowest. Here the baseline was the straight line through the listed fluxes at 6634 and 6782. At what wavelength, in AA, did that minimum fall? 6686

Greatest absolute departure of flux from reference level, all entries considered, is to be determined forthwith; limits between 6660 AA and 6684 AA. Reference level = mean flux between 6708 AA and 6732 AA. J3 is 0.342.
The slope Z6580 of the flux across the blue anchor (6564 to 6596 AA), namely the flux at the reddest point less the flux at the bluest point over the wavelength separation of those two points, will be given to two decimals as 0.05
